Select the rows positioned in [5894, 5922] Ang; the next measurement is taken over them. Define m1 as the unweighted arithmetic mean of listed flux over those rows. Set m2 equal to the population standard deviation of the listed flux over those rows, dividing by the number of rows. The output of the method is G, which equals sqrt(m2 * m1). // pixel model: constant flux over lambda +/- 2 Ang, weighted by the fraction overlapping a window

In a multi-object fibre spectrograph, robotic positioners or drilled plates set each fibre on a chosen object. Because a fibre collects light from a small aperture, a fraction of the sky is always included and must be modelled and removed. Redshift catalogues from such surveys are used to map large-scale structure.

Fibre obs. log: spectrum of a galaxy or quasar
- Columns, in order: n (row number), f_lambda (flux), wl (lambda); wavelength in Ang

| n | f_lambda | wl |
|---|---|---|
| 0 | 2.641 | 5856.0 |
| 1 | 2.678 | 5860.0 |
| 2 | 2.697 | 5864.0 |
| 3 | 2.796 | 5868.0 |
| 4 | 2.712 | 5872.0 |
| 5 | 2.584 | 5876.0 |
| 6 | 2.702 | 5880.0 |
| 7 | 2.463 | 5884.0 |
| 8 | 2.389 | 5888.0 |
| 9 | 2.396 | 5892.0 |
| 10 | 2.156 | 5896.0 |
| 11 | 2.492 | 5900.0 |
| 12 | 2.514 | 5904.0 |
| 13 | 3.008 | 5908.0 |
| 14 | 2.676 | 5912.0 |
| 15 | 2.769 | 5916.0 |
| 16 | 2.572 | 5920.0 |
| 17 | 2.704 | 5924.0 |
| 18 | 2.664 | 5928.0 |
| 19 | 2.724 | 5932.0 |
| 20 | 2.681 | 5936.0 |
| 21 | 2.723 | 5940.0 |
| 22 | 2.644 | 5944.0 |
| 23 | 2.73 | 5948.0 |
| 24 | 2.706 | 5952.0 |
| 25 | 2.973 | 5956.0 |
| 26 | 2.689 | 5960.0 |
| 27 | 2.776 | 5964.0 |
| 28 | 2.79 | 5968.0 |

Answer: 0.80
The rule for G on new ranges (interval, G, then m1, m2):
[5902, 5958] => 0.59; 2.72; 0.13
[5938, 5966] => 0.52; 2.75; 0.10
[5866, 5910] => 0.75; 2.56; 0.22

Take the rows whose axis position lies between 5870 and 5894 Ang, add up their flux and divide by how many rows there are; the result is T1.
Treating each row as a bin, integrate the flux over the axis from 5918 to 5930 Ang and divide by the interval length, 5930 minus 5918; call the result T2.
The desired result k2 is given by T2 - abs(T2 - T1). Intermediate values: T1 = 2.54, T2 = 2.65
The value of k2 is 2.54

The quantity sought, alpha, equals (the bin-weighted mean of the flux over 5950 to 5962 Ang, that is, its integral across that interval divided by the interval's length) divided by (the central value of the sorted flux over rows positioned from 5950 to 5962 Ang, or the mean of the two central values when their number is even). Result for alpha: 1.03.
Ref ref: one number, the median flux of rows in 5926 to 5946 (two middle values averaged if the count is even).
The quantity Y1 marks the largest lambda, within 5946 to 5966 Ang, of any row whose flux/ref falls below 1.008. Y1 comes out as 5960.0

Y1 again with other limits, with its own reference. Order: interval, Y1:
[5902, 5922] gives 5920.0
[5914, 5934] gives 5928.0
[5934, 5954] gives 5944.0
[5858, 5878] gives 5876.0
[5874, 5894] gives 5892.0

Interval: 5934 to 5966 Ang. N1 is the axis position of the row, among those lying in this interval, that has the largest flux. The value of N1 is 5956.0 Ang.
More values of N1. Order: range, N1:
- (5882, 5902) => 5900.0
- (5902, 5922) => 5908.0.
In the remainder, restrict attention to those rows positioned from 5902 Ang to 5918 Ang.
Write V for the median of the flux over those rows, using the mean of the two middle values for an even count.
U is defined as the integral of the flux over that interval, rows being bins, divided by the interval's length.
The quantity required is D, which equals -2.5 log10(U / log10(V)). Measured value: -2.00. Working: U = 2.74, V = 2.72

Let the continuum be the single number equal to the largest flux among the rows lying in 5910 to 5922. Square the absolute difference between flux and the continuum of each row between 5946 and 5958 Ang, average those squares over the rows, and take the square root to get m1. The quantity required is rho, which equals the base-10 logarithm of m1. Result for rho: -0.90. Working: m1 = 0.13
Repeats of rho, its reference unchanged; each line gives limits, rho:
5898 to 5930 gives -0.74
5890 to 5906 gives -0.39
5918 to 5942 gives -0.98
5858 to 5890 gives -0.72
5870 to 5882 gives -0.93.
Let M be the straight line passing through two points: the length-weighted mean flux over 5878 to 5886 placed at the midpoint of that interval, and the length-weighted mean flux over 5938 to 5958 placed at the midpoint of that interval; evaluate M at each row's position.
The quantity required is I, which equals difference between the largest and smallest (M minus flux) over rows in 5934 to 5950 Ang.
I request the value 0.09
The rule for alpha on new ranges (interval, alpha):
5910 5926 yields 1.00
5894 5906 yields 0.96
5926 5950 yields 1.00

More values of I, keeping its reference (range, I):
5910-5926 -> 0.21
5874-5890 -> 0.33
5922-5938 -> 0.05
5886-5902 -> 0.33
